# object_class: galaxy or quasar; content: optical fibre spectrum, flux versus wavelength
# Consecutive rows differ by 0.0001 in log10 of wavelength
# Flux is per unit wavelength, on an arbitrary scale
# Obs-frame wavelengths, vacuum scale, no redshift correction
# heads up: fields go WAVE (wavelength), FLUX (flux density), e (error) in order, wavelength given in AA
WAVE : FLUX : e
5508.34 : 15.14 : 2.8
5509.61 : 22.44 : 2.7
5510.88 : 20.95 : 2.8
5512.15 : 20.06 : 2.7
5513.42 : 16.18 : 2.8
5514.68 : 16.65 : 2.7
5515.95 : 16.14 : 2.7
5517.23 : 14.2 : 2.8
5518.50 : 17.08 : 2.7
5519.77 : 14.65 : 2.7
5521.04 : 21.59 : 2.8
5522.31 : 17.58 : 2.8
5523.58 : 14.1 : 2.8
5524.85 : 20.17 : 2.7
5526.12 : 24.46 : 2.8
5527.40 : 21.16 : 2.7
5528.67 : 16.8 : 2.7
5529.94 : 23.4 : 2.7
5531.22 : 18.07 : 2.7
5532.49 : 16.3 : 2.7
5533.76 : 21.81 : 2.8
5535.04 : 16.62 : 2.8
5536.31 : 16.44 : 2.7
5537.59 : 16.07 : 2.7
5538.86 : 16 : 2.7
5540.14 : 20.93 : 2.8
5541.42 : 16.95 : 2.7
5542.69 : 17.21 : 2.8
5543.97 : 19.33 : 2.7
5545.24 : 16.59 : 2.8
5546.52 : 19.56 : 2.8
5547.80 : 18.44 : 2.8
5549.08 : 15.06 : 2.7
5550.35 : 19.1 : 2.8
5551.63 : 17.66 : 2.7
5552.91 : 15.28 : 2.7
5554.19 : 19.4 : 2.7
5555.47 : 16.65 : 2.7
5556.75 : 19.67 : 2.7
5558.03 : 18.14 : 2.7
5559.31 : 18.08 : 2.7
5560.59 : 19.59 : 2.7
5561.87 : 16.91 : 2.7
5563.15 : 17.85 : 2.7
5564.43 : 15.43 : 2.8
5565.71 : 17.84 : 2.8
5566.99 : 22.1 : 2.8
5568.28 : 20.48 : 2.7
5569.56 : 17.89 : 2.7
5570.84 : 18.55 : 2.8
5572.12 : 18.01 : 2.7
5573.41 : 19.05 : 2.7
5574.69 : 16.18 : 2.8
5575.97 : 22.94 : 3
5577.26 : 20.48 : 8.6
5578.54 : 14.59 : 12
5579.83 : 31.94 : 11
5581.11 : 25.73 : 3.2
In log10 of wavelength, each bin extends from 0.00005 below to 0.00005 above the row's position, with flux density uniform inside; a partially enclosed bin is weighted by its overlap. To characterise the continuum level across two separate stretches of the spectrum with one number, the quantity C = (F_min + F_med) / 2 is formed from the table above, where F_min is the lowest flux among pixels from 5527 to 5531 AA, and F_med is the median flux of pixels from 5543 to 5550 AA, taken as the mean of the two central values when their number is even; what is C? 17.6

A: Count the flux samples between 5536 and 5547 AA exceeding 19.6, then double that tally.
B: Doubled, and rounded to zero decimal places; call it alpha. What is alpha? 2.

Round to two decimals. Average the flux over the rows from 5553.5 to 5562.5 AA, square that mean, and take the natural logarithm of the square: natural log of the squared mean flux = 5.82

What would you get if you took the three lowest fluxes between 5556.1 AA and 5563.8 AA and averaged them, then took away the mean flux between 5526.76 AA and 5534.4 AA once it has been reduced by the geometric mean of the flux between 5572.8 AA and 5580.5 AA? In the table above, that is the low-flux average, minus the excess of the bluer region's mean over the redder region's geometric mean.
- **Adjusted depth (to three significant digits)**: 18.2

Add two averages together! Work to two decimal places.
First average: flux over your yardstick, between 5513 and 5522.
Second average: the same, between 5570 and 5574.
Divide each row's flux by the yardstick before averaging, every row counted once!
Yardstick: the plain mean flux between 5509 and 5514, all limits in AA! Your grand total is 1.77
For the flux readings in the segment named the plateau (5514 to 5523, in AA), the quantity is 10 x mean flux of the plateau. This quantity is 168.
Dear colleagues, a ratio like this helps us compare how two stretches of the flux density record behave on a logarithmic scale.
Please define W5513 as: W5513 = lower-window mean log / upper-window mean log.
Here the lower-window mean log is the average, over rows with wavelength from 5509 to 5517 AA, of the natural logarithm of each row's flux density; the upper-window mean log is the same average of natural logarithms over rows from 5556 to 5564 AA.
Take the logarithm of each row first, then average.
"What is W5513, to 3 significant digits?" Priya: 1.00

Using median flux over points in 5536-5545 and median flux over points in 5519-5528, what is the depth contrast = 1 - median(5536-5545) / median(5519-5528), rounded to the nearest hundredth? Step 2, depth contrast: 0.16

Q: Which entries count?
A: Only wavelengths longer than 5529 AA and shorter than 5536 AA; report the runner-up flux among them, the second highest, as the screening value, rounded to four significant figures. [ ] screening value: 21.81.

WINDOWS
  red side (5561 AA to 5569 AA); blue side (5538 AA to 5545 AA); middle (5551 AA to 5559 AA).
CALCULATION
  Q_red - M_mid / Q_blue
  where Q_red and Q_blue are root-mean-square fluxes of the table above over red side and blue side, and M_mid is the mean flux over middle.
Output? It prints 17.6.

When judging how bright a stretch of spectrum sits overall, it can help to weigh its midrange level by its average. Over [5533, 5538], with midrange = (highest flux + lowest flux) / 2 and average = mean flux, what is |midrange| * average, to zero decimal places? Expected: 336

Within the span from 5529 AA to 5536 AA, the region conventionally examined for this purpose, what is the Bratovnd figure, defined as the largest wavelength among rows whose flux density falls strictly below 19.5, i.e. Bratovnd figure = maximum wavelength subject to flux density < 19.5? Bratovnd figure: 5535.04 AA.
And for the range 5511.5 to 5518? 5517.23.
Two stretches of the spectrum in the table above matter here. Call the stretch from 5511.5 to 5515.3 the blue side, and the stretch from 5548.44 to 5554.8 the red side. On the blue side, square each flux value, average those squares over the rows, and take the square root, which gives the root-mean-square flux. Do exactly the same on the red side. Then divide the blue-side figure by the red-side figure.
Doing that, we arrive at 1.02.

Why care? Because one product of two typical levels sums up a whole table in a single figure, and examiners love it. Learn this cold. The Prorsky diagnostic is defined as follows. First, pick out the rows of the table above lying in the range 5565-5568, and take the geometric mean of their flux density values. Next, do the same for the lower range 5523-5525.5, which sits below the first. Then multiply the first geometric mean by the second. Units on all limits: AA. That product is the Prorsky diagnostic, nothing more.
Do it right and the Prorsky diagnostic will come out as 335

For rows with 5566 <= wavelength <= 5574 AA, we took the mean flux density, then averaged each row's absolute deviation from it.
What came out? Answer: 1.30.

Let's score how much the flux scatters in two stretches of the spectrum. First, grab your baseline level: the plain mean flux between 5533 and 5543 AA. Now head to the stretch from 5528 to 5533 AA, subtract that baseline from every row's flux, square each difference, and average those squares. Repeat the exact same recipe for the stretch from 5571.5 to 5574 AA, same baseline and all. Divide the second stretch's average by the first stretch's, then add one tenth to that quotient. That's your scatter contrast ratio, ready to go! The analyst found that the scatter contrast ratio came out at 0.20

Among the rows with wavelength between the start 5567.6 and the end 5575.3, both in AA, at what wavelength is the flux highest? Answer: 5568.28 AA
